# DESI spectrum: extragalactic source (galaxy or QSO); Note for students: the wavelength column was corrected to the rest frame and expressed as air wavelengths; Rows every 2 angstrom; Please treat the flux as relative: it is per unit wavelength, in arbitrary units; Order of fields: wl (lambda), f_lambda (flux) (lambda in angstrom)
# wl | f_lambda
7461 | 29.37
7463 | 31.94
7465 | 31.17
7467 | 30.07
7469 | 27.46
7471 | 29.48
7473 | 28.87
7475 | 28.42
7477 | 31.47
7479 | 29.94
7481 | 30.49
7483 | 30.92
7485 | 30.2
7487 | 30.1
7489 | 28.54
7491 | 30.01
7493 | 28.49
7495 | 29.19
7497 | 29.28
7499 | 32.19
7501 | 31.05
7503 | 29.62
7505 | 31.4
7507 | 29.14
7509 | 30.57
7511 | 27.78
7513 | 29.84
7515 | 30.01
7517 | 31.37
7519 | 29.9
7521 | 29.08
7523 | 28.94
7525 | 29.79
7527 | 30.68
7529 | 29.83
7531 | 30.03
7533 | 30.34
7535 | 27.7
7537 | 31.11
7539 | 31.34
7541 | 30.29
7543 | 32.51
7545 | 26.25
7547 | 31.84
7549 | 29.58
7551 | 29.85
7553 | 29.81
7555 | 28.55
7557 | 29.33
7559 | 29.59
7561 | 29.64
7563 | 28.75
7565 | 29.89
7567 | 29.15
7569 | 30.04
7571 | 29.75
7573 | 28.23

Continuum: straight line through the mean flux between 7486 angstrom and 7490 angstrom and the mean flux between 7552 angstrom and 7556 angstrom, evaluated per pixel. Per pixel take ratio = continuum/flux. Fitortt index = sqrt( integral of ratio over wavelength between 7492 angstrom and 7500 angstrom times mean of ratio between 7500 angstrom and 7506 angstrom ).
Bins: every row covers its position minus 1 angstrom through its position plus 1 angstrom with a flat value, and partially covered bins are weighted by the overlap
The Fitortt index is 2.7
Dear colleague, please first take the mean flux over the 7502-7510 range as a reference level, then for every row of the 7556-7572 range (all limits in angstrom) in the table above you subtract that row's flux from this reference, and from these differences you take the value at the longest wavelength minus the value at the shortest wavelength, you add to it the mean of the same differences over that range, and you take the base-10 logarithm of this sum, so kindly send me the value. -0.61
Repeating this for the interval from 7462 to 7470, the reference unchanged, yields 0.65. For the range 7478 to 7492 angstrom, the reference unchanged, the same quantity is -1.08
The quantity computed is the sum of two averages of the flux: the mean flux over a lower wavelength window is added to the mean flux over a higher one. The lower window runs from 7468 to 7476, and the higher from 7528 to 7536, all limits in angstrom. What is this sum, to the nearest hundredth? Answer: 58.03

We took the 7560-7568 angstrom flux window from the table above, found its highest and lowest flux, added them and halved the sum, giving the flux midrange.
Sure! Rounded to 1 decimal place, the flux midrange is 29.3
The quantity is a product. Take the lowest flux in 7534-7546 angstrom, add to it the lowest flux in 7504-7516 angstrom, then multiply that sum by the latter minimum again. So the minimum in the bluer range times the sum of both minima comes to 1501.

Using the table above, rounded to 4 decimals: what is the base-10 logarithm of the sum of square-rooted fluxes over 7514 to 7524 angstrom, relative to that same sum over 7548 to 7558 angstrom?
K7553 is 0.0032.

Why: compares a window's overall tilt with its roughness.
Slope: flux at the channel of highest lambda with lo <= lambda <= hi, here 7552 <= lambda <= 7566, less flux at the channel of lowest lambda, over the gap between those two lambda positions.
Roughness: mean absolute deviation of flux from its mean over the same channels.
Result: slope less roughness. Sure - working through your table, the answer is -0.4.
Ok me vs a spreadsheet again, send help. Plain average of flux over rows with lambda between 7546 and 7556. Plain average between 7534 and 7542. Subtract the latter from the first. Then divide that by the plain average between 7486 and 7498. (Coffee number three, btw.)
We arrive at -0.01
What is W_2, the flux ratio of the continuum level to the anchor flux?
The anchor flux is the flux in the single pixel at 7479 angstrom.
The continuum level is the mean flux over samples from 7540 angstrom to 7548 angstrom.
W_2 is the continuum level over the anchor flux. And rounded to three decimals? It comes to 1.009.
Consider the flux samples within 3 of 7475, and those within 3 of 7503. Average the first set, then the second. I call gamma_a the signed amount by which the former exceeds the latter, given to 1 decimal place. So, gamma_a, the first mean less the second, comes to -1.1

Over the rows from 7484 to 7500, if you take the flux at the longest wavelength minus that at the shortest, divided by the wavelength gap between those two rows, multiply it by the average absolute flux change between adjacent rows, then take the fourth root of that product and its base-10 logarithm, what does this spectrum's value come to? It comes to -0.19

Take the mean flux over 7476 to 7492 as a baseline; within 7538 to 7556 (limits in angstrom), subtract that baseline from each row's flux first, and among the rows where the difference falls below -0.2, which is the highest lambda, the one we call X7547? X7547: 7555 angstrom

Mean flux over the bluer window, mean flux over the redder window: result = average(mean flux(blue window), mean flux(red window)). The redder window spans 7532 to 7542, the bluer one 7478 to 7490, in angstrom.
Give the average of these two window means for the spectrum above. 30.09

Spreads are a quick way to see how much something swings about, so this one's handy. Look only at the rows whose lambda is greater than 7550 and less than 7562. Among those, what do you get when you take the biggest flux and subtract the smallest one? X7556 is 1.3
